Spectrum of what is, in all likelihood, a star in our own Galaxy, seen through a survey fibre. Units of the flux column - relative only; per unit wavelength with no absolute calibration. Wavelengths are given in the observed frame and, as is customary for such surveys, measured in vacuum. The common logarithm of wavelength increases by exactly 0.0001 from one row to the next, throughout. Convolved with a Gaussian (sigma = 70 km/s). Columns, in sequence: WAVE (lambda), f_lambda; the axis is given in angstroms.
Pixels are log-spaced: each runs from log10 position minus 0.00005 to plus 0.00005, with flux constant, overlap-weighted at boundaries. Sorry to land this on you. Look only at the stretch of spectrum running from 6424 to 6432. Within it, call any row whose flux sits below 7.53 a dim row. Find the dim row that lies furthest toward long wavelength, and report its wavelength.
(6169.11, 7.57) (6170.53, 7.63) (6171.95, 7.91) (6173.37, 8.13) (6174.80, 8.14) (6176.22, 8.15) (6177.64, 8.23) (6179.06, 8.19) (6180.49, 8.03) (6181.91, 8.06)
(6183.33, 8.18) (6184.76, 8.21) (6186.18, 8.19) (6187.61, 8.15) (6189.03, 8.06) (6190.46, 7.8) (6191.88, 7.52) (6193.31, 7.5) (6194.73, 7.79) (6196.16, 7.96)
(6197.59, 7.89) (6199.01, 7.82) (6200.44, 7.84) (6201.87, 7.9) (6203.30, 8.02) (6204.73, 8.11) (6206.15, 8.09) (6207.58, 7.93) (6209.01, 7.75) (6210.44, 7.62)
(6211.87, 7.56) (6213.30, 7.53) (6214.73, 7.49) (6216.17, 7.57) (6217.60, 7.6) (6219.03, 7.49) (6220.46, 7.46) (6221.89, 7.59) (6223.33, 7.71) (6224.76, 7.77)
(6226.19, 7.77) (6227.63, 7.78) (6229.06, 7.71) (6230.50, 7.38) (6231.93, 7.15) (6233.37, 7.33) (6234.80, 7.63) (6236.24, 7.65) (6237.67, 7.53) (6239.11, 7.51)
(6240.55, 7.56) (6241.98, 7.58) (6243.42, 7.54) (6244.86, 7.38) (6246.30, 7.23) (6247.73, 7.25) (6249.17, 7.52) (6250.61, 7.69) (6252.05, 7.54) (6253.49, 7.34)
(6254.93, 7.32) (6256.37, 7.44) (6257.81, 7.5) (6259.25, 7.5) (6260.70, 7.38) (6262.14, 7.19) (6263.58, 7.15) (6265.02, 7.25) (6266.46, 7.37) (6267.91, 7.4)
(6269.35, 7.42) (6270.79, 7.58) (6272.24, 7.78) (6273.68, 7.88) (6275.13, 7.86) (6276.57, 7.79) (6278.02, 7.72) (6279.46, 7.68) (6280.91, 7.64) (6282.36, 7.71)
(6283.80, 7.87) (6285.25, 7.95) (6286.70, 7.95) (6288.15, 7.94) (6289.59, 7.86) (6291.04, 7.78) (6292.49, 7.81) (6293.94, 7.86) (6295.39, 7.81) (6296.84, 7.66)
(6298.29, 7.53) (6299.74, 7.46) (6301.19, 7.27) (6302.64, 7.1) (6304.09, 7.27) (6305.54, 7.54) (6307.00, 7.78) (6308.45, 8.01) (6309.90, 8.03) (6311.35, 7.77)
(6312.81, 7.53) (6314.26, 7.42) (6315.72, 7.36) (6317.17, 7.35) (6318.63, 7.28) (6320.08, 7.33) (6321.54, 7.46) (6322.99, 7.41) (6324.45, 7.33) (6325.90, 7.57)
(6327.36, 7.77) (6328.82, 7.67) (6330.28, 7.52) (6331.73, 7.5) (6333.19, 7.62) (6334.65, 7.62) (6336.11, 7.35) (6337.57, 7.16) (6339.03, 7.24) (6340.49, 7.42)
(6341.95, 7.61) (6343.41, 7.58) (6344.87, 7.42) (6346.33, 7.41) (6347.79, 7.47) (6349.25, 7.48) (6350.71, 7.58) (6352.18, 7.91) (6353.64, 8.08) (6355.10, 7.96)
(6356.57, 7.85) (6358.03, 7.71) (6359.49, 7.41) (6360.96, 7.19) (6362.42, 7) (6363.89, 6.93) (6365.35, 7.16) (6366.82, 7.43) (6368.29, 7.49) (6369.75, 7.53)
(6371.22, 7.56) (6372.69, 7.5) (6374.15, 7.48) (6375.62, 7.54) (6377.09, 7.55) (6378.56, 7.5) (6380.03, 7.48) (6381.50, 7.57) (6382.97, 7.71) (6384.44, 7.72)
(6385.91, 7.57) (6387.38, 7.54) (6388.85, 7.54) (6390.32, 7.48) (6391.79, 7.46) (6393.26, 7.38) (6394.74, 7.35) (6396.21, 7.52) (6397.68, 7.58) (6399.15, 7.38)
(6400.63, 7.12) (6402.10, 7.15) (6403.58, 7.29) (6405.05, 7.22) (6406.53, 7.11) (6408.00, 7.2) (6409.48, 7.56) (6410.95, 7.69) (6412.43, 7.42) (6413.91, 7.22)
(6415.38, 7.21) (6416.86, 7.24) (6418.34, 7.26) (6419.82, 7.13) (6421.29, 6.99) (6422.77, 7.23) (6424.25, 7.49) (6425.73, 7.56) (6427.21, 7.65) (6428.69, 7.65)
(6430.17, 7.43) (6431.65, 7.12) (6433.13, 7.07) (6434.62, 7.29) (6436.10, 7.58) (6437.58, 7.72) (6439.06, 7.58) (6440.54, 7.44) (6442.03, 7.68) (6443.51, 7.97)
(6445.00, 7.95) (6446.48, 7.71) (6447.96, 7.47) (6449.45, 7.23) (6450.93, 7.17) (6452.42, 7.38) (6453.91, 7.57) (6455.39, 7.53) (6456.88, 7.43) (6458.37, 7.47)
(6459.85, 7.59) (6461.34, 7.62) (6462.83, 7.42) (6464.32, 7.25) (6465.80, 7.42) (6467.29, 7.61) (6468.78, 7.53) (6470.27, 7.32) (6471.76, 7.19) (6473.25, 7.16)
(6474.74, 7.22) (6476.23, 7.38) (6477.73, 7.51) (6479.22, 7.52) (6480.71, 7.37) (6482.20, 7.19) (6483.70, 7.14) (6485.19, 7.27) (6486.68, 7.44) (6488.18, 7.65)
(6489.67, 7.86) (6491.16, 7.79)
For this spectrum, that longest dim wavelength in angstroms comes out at 6431.65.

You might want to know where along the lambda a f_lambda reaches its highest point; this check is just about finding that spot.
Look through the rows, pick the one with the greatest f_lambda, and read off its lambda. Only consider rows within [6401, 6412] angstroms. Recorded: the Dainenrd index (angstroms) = 6410.95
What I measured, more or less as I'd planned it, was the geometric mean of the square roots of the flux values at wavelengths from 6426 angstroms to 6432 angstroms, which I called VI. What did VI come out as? 2.73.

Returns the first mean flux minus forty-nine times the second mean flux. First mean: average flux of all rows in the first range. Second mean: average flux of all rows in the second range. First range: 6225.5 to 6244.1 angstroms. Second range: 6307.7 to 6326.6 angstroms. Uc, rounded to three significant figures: -361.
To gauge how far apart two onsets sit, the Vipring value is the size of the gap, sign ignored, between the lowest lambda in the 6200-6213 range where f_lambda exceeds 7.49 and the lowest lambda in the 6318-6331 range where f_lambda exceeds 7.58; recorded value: 126.9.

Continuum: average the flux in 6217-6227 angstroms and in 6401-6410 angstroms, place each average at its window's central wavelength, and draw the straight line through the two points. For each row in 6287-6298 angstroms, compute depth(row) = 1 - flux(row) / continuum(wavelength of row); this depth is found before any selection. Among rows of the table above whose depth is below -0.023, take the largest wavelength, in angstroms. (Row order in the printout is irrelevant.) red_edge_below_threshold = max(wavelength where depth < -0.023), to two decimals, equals 6296.84 angstroms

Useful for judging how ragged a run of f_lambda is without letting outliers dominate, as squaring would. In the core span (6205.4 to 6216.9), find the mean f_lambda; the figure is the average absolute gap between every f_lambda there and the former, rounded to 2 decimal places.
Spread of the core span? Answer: 0.17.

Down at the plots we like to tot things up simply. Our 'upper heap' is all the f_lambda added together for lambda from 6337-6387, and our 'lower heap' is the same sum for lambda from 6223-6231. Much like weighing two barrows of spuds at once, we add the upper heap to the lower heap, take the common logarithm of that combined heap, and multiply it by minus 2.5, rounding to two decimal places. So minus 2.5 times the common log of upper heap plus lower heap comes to -6.20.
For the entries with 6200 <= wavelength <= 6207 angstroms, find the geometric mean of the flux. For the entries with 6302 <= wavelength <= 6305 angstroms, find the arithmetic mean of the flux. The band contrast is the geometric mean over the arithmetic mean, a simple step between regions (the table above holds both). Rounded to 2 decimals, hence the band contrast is 1.11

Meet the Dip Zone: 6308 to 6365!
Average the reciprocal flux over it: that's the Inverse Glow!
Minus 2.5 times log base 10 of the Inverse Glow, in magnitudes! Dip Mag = 2.19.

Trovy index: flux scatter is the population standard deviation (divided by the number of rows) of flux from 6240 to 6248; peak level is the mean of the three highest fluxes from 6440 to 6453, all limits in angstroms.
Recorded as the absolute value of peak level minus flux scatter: 7.7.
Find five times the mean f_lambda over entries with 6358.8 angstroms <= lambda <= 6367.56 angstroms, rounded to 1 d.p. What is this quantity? 35.9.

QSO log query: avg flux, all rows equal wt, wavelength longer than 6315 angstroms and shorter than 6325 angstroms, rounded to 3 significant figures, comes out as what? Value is 7.36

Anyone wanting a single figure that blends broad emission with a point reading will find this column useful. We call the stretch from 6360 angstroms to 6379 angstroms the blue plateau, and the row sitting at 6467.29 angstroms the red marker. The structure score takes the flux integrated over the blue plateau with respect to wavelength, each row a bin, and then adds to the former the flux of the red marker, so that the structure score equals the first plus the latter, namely 148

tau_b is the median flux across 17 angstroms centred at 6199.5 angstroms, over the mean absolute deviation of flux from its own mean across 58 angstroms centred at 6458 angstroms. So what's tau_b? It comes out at 48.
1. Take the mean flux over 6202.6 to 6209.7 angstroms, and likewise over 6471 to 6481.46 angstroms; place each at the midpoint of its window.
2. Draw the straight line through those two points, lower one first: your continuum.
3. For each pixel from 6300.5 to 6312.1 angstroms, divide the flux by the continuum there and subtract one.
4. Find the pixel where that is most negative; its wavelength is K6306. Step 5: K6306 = 6302.64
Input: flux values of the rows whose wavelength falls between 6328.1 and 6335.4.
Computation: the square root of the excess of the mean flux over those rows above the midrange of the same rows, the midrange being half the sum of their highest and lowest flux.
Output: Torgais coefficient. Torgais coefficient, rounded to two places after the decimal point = 0.03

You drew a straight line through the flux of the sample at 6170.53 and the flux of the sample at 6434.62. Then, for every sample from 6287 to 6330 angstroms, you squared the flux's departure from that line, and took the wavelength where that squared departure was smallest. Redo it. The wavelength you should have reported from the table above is 6299.74 angstroms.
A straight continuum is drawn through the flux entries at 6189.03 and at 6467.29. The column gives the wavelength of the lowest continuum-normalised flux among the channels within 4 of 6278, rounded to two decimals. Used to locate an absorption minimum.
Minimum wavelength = 6280.91 angstroms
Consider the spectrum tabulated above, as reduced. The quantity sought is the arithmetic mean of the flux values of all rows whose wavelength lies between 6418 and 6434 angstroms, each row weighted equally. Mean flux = 7.33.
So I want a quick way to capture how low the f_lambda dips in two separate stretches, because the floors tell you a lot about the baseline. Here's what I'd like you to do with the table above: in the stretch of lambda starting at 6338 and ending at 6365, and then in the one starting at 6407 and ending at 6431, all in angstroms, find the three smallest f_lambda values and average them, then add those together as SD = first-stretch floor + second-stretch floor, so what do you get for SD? 14.1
